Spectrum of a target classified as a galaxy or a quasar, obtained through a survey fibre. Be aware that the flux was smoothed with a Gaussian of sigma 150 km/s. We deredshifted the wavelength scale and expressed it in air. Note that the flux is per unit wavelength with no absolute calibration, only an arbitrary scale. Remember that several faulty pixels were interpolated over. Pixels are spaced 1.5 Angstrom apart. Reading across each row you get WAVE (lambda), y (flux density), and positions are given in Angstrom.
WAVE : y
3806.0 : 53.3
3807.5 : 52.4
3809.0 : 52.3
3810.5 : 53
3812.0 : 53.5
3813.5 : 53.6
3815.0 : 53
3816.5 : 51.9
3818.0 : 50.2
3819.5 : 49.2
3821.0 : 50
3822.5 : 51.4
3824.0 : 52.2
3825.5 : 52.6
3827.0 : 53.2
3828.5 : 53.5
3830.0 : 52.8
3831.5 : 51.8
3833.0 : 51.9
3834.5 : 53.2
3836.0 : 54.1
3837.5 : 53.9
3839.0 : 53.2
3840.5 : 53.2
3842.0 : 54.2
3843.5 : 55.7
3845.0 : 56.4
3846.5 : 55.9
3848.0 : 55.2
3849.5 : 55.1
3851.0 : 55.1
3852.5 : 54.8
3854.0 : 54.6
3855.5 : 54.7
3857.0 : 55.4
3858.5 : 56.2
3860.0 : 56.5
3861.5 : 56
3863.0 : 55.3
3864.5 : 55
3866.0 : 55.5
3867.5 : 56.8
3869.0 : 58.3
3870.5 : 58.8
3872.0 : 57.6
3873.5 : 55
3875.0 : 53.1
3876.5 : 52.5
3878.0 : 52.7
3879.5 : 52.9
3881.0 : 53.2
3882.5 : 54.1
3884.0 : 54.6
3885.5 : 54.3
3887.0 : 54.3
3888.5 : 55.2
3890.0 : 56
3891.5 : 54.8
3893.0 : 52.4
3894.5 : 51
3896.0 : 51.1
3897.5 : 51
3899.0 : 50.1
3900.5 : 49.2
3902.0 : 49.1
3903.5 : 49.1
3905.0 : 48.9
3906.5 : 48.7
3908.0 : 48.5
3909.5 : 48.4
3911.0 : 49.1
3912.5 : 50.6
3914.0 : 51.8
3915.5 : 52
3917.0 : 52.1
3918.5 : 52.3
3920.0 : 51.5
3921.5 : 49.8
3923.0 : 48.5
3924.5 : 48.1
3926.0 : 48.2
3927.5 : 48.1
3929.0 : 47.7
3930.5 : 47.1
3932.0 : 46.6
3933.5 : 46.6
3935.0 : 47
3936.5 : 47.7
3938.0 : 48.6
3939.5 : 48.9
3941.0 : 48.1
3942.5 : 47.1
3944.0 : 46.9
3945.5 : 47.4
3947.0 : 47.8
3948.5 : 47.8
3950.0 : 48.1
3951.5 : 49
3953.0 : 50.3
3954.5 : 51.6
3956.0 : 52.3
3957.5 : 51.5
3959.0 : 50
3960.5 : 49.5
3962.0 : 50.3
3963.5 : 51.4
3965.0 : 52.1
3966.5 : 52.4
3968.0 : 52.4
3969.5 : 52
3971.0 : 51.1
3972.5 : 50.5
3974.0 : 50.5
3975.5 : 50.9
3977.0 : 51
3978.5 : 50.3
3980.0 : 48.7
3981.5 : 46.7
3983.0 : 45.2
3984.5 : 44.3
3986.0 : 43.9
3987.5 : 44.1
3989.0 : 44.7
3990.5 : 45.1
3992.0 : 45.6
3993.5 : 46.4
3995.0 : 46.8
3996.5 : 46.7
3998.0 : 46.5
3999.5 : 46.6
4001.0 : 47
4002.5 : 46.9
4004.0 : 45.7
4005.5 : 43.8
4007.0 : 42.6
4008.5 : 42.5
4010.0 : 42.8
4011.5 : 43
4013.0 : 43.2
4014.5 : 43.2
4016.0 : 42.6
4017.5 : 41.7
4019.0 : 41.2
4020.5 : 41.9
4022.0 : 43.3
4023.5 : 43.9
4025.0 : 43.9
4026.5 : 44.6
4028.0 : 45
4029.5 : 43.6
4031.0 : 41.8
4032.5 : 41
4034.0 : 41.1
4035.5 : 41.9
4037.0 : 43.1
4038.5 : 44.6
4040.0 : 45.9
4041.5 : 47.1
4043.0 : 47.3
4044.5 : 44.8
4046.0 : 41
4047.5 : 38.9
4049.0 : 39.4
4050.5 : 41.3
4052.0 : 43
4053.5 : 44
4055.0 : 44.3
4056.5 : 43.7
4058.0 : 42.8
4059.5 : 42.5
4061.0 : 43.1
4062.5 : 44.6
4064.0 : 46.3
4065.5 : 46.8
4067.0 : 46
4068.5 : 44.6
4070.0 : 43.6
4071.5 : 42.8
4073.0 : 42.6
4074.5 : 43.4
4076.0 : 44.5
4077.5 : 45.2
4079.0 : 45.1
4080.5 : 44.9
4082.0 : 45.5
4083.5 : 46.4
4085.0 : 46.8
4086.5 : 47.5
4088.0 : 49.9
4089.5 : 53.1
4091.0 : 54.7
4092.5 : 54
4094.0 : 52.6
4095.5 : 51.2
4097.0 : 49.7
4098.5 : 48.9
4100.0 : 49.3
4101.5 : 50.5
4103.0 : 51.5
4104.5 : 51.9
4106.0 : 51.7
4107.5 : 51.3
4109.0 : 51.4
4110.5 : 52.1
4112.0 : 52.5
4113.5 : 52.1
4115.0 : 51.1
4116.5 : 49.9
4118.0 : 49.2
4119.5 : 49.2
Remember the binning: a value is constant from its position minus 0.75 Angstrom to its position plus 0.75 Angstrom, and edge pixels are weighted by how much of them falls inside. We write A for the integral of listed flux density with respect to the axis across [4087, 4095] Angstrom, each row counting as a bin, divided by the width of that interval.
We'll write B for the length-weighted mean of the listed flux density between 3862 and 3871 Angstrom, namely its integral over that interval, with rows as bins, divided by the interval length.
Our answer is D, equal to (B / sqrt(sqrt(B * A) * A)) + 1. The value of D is 2.06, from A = 53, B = 56.5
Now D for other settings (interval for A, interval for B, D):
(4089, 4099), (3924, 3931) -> 1.94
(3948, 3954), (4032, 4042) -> 1.92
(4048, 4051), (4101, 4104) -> 2.20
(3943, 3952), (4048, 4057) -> 1.92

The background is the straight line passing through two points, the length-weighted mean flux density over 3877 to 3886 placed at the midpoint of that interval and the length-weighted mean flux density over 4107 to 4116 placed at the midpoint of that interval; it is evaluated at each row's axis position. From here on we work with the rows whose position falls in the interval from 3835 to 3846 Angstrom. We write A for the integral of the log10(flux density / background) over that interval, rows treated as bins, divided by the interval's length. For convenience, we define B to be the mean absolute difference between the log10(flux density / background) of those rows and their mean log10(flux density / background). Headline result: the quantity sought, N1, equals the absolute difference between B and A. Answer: 0.004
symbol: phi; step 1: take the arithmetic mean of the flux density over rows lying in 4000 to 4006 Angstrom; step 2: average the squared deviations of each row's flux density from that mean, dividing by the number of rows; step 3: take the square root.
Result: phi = 1.29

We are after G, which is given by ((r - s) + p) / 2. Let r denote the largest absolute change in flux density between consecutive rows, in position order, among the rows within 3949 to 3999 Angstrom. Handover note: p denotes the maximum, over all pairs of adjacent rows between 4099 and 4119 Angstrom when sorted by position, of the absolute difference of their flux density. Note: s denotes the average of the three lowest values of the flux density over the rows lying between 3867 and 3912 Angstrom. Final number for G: -23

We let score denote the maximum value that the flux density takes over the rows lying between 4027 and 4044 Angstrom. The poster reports 47.3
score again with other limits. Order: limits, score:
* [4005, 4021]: 43.8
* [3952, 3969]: 52.4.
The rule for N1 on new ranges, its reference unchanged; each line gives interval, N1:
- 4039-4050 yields 0.113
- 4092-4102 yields 0.021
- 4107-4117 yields 0.007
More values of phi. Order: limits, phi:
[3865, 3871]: 1.30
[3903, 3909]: 0.22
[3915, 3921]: 0.29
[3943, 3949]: 0.37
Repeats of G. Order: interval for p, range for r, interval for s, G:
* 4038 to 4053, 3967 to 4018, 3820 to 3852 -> -23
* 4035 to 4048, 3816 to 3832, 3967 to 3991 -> -19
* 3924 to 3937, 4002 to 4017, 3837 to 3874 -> -25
